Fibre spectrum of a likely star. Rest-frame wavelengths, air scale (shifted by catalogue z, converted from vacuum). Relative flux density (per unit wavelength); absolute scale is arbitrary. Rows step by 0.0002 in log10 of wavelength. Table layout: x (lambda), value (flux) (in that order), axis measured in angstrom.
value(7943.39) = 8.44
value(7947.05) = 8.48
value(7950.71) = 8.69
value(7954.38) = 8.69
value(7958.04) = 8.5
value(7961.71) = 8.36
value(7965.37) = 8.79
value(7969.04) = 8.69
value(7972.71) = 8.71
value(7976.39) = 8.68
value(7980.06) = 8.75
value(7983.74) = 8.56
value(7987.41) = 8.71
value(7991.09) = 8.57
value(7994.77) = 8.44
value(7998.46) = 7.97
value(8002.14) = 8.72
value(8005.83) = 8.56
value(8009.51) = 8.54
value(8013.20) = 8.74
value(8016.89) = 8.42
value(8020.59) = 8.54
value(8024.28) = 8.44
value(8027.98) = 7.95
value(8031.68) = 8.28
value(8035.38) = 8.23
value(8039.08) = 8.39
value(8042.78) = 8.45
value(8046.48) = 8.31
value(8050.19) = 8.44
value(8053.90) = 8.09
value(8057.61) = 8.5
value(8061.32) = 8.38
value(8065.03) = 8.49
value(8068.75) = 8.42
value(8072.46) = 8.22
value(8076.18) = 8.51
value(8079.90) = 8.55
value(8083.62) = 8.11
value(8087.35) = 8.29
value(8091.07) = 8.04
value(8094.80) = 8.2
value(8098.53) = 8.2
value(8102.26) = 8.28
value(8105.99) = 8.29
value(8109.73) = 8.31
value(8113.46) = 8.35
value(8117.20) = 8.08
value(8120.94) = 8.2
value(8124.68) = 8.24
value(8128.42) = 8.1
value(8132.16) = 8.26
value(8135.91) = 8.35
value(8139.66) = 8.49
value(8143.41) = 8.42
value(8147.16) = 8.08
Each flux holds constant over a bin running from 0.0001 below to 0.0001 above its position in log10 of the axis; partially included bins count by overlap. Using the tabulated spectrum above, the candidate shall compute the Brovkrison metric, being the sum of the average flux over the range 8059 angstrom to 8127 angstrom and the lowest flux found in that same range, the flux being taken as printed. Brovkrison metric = 16.3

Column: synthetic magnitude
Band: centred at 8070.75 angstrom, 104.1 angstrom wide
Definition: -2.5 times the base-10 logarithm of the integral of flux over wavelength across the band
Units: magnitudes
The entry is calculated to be -7.34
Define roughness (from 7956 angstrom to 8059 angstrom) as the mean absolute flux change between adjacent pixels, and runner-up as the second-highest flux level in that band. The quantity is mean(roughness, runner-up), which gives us 4.48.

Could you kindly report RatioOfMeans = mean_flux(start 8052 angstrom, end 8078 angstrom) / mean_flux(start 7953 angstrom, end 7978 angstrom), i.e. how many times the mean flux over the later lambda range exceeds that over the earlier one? 0.970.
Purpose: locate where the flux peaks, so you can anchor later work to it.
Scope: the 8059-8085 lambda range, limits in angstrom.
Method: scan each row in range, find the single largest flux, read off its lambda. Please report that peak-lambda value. 8079.90 angstrom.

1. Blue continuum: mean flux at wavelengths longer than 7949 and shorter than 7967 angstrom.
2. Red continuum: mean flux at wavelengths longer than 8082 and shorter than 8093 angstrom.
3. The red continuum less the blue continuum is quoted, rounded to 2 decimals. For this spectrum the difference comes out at -0.46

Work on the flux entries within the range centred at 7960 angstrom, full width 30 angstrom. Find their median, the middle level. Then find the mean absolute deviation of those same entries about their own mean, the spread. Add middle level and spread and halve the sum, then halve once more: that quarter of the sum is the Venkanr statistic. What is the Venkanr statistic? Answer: 2.20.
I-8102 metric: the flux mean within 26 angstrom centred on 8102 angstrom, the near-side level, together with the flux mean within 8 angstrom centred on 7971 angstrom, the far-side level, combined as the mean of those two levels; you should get 8.47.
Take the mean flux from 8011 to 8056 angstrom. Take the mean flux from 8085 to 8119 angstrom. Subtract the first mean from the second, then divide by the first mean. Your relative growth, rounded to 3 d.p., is -0.016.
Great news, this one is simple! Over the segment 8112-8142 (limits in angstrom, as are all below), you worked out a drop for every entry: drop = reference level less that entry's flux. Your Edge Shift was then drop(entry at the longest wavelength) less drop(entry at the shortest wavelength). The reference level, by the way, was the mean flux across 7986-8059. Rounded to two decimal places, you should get -0.14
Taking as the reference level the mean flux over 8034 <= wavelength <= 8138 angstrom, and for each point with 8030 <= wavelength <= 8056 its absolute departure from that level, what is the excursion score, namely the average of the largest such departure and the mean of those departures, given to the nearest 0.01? 0.15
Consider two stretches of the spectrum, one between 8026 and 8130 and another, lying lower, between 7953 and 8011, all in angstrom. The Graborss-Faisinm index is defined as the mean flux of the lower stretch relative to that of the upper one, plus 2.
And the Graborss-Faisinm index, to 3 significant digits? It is 3.04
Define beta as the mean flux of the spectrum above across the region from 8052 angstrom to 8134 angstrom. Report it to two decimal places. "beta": 8.28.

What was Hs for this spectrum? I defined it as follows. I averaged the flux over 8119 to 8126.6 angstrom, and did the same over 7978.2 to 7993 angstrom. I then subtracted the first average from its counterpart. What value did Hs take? 0.43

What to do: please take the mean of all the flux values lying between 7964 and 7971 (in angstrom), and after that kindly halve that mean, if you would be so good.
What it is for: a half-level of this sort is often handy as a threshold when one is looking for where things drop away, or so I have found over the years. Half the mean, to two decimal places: 4.37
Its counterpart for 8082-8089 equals 4.10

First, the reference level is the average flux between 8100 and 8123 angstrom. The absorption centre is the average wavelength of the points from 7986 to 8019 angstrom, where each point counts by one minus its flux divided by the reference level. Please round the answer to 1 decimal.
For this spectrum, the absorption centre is 8002.4 angstrom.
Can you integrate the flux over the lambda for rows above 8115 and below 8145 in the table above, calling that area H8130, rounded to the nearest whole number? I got 248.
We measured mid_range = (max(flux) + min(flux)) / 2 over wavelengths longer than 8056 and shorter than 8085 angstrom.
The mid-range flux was 8.33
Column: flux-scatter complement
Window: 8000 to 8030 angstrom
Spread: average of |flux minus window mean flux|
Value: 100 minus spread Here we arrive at 99.8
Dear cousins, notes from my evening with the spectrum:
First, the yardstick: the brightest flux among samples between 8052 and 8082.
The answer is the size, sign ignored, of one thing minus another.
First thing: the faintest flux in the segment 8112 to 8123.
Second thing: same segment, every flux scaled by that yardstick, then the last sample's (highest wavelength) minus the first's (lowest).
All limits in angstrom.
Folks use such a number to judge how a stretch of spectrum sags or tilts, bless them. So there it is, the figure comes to 8.10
